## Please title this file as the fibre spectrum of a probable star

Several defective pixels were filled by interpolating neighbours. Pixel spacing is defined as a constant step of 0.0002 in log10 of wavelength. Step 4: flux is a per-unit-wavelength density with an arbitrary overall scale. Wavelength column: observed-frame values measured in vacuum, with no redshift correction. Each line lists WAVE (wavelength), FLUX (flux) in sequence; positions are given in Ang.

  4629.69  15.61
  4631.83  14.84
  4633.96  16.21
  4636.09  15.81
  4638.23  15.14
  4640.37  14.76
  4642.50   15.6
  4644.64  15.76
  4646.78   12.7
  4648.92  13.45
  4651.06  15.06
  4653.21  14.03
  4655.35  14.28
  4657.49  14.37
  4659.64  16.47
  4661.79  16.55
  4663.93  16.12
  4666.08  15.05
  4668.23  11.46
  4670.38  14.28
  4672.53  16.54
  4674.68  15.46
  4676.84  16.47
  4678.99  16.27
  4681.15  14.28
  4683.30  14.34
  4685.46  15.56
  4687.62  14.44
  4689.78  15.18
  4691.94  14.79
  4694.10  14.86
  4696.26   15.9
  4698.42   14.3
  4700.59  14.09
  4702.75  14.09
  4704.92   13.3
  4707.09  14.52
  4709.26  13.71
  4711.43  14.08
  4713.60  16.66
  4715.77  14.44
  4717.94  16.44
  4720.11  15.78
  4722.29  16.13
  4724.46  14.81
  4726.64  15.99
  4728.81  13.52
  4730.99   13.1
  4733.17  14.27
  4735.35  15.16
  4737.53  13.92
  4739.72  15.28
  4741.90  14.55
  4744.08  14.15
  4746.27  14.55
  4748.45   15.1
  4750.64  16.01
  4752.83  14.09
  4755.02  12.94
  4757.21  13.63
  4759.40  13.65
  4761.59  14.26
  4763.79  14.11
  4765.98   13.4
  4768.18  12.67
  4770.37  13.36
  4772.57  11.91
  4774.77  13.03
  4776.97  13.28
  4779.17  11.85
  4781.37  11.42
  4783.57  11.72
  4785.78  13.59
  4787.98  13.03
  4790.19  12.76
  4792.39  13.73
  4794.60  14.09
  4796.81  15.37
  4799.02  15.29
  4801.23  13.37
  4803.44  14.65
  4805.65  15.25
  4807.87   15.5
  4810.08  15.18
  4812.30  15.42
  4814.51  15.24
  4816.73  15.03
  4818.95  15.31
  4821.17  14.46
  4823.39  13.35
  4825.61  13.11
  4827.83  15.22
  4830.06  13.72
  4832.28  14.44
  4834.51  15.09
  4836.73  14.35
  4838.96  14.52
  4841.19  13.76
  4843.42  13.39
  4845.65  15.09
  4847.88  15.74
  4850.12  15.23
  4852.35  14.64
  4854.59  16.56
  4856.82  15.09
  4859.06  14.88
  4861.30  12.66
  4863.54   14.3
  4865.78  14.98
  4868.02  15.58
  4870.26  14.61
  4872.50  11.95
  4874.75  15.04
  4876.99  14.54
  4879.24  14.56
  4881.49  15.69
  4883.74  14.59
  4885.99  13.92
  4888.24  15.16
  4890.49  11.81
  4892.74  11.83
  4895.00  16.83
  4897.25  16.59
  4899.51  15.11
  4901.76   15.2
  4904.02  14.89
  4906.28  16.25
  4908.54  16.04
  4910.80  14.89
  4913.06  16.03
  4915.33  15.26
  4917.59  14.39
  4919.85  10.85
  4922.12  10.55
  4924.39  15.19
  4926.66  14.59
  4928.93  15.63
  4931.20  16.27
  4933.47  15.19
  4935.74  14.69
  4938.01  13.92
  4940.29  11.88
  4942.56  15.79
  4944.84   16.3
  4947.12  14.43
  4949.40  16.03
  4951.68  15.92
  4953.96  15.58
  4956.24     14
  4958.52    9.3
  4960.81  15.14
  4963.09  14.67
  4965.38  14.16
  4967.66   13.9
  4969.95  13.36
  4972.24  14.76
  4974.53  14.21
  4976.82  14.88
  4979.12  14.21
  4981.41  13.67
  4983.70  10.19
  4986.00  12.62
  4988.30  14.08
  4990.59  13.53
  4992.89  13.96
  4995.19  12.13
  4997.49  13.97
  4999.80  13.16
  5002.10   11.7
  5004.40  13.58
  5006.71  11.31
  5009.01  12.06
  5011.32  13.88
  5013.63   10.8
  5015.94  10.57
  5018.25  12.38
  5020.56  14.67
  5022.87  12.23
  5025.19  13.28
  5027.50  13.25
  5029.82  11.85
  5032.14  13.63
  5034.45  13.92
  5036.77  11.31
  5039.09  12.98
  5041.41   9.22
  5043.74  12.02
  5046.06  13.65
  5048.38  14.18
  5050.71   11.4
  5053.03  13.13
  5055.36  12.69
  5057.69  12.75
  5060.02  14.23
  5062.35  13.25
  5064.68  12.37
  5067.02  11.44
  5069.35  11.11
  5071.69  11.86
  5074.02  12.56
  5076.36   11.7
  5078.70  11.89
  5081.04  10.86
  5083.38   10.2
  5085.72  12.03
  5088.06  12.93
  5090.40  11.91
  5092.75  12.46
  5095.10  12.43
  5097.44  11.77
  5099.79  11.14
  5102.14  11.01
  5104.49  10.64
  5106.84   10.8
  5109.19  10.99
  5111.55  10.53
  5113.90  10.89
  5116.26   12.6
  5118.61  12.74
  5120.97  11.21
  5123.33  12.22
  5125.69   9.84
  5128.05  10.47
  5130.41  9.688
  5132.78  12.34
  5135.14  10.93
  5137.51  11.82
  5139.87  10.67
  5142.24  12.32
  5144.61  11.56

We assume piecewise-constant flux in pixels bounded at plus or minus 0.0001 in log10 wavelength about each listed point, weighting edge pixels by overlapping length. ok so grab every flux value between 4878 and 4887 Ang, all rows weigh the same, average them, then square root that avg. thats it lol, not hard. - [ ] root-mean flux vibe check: 3.83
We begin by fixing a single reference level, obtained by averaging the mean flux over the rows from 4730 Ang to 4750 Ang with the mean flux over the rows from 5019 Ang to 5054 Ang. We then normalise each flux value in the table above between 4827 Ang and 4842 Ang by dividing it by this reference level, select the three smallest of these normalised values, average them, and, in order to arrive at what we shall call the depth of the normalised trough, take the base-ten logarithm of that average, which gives 0.011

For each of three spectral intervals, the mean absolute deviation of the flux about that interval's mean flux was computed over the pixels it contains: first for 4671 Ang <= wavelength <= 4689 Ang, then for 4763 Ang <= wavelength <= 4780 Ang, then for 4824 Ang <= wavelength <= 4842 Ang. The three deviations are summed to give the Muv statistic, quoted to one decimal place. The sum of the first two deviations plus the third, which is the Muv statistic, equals 2.0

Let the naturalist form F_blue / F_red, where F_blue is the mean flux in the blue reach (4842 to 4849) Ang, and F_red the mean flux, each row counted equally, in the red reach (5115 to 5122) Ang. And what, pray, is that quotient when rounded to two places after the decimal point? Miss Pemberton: 1.21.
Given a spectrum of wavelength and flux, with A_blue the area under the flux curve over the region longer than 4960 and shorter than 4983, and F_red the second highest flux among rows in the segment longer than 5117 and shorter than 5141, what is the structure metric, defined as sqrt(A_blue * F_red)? 63.5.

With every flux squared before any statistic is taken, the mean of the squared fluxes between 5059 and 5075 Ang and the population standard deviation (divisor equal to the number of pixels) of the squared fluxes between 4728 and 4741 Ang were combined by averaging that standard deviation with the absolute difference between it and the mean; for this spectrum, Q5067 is 77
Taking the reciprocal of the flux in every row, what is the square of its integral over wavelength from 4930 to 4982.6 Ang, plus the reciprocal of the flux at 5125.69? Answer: 13.7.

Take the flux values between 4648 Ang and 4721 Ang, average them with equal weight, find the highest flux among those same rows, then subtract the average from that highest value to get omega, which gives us 1.8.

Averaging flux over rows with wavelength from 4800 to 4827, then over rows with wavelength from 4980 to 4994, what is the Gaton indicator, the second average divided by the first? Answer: 0.89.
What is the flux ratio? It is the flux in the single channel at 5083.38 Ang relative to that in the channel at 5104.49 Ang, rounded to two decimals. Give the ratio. 0.96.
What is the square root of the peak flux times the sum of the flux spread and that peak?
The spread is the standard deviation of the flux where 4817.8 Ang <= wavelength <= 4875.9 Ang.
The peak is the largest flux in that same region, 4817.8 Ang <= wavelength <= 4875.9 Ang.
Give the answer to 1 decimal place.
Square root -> 17.1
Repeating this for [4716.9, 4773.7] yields 17.0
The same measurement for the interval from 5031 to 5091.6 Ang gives 14.8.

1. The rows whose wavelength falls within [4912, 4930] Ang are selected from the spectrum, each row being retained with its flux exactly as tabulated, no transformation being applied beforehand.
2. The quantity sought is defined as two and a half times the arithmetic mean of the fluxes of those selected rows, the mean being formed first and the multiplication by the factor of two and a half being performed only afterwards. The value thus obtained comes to 35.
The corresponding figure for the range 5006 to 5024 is 31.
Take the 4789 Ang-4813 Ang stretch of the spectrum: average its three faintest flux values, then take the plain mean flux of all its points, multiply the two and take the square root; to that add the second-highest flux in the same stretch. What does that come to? 29.3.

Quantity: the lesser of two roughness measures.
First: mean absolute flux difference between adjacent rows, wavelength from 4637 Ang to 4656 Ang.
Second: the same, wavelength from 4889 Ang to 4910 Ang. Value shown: 1.0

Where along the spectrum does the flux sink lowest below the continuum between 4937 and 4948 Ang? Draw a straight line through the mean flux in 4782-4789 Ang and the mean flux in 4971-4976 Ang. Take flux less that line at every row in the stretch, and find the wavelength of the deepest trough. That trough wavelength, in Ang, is 4940.29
